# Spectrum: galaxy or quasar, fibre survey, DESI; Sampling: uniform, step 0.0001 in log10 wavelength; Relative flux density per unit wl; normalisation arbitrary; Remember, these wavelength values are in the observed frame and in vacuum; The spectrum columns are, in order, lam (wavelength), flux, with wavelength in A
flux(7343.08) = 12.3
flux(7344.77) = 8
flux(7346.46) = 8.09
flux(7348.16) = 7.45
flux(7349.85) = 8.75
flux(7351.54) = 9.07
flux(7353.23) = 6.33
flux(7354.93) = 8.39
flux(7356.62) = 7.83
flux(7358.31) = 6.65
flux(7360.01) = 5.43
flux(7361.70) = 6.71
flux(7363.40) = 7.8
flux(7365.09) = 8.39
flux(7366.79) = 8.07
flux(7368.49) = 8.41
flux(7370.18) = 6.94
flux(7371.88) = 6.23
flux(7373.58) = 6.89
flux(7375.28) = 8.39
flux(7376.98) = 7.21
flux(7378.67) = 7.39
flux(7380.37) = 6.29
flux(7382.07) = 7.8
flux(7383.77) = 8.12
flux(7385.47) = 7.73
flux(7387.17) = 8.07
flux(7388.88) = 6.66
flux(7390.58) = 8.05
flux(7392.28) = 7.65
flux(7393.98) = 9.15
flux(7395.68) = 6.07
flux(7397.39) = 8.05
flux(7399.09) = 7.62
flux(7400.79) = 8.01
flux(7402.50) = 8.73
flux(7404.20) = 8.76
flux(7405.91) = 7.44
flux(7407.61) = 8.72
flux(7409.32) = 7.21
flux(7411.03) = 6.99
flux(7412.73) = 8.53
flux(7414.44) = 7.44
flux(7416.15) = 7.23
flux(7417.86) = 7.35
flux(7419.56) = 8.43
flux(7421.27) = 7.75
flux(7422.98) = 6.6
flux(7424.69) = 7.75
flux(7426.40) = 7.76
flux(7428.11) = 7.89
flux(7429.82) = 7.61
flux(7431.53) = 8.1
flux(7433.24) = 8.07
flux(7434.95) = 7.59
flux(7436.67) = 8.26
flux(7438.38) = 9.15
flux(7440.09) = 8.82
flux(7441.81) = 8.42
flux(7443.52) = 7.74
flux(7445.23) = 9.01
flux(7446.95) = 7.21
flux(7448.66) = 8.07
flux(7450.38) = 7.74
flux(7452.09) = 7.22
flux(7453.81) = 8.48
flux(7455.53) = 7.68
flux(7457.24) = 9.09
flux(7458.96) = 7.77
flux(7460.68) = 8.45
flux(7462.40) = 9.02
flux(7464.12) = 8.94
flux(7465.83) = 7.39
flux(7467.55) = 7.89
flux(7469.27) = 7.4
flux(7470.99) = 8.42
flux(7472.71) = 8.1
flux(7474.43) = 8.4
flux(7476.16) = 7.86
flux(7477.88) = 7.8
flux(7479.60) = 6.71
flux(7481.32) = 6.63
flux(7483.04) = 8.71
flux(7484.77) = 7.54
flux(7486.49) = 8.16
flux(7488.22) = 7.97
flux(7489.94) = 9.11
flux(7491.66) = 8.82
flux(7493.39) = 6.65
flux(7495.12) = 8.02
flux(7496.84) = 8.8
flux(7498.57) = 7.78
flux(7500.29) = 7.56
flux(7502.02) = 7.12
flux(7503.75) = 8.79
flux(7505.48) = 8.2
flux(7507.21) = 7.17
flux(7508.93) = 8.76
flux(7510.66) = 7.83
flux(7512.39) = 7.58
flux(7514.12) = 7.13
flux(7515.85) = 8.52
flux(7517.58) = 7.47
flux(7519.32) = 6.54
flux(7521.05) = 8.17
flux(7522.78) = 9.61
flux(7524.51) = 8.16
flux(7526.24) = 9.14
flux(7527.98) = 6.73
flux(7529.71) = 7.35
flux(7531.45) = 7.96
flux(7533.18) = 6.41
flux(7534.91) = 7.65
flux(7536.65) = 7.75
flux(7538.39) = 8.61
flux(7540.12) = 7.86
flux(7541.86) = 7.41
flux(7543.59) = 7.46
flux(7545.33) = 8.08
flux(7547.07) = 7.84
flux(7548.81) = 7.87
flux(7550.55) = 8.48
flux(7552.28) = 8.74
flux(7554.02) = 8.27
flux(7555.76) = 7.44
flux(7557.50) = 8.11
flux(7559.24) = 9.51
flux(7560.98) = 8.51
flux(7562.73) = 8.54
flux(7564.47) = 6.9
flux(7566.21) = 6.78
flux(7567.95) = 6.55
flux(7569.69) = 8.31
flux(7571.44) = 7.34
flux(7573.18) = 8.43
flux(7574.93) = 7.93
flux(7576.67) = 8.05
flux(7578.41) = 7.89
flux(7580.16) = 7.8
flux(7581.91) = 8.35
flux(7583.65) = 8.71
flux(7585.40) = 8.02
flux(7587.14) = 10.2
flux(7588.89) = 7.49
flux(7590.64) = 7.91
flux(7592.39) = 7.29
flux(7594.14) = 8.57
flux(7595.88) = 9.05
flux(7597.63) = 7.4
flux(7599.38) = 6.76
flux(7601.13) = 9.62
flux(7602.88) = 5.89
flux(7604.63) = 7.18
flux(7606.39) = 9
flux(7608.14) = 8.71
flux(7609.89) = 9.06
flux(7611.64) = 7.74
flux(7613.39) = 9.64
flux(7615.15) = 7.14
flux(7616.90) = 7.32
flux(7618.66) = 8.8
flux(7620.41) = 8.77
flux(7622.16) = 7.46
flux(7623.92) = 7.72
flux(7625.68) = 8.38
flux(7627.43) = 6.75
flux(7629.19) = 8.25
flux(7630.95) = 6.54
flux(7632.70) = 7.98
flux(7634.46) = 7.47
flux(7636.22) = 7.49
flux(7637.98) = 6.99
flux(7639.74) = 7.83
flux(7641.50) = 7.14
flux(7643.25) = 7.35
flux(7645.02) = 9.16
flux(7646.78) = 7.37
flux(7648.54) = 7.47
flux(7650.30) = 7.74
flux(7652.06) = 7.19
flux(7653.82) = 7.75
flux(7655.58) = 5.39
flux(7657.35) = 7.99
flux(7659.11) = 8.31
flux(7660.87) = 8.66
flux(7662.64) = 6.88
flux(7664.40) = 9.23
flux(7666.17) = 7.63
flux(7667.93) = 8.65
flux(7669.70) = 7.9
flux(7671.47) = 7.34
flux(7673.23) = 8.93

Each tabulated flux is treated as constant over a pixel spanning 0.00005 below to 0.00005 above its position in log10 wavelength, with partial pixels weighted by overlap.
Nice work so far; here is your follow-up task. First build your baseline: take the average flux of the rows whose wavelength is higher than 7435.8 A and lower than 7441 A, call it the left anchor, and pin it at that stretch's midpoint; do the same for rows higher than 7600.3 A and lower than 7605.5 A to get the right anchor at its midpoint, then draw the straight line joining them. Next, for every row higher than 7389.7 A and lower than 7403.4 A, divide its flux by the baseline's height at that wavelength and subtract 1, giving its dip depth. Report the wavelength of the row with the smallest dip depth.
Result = 7395.68 A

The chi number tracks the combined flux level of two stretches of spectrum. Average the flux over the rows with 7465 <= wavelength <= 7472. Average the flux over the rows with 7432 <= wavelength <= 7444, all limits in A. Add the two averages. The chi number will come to 16.1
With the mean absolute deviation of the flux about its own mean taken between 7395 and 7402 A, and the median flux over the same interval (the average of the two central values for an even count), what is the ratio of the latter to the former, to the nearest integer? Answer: 11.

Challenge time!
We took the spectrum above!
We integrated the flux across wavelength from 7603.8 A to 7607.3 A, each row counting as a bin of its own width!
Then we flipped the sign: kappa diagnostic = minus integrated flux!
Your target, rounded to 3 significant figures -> -28.3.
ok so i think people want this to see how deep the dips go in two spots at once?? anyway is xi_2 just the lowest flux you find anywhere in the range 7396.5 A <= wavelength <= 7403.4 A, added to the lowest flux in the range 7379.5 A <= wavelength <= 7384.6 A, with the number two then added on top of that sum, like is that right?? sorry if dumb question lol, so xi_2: 15.9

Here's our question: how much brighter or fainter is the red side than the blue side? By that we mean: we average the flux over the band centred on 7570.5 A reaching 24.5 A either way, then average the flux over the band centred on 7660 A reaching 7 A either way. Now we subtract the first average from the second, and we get -0.34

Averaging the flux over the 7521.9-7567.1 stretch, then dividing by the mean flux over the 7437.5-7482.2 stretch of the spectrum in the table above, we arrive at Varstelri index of 0.989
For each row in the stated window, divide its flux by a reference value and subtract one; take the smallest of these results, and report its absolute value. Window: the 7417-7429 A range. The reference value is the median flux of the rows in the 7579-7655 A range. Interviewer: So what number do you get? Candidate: 0.147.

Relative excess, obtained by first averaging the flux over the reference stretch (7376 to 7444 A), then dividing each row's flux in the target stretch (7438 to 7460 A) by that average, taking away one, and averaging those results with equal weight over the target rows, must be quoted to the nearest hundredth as 0.05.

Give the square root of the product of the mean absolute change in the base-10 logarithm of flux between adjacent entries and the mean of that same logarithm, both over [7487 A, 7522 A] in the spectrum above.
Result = 0.223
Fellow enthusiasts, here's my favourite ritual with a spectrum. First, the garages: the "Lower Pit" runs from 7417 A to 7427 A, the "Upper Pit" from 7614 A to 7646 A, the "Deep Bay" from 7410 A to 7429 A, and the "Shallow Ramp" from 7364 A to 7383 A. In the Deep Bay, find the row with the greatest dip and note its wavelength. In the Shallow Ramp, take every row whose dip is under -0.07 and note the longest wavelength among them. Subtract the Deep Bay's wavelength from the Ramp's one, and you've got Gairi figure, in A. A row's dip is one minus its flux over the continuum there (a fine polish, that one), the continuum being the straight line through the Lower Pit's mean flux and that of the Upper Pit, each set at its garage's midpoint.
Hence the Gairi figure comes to -47.7 A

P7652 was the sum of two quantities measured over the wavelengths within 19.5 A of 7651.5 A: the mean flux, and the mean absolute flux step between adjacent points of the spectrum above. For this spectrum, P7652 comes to 8.7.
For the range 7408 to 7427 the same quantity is 8.3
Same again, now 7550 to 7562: 9.2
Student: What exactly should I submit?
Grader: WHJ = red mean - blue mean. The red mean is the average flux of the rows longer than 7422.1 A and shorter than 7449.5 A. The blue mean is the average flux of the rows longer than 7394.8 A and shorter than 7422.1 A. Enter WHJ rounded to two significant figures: 0.23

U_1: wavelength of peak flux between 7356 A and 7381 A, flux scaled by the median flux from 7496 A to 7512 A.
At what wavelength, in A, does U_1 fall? 7368.49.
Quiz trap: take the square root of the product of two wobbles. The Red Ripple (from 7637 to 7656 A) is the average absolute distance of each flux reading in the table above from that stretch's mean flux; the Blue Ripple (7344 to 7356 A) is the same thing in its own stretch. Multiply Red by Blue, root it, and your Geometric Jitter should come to 0.589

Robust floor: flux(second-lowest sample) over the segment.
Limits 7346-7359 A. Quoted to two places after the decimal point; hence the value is 6.65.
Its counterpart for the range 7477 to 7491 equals 6.71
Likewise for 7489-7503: 7.12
